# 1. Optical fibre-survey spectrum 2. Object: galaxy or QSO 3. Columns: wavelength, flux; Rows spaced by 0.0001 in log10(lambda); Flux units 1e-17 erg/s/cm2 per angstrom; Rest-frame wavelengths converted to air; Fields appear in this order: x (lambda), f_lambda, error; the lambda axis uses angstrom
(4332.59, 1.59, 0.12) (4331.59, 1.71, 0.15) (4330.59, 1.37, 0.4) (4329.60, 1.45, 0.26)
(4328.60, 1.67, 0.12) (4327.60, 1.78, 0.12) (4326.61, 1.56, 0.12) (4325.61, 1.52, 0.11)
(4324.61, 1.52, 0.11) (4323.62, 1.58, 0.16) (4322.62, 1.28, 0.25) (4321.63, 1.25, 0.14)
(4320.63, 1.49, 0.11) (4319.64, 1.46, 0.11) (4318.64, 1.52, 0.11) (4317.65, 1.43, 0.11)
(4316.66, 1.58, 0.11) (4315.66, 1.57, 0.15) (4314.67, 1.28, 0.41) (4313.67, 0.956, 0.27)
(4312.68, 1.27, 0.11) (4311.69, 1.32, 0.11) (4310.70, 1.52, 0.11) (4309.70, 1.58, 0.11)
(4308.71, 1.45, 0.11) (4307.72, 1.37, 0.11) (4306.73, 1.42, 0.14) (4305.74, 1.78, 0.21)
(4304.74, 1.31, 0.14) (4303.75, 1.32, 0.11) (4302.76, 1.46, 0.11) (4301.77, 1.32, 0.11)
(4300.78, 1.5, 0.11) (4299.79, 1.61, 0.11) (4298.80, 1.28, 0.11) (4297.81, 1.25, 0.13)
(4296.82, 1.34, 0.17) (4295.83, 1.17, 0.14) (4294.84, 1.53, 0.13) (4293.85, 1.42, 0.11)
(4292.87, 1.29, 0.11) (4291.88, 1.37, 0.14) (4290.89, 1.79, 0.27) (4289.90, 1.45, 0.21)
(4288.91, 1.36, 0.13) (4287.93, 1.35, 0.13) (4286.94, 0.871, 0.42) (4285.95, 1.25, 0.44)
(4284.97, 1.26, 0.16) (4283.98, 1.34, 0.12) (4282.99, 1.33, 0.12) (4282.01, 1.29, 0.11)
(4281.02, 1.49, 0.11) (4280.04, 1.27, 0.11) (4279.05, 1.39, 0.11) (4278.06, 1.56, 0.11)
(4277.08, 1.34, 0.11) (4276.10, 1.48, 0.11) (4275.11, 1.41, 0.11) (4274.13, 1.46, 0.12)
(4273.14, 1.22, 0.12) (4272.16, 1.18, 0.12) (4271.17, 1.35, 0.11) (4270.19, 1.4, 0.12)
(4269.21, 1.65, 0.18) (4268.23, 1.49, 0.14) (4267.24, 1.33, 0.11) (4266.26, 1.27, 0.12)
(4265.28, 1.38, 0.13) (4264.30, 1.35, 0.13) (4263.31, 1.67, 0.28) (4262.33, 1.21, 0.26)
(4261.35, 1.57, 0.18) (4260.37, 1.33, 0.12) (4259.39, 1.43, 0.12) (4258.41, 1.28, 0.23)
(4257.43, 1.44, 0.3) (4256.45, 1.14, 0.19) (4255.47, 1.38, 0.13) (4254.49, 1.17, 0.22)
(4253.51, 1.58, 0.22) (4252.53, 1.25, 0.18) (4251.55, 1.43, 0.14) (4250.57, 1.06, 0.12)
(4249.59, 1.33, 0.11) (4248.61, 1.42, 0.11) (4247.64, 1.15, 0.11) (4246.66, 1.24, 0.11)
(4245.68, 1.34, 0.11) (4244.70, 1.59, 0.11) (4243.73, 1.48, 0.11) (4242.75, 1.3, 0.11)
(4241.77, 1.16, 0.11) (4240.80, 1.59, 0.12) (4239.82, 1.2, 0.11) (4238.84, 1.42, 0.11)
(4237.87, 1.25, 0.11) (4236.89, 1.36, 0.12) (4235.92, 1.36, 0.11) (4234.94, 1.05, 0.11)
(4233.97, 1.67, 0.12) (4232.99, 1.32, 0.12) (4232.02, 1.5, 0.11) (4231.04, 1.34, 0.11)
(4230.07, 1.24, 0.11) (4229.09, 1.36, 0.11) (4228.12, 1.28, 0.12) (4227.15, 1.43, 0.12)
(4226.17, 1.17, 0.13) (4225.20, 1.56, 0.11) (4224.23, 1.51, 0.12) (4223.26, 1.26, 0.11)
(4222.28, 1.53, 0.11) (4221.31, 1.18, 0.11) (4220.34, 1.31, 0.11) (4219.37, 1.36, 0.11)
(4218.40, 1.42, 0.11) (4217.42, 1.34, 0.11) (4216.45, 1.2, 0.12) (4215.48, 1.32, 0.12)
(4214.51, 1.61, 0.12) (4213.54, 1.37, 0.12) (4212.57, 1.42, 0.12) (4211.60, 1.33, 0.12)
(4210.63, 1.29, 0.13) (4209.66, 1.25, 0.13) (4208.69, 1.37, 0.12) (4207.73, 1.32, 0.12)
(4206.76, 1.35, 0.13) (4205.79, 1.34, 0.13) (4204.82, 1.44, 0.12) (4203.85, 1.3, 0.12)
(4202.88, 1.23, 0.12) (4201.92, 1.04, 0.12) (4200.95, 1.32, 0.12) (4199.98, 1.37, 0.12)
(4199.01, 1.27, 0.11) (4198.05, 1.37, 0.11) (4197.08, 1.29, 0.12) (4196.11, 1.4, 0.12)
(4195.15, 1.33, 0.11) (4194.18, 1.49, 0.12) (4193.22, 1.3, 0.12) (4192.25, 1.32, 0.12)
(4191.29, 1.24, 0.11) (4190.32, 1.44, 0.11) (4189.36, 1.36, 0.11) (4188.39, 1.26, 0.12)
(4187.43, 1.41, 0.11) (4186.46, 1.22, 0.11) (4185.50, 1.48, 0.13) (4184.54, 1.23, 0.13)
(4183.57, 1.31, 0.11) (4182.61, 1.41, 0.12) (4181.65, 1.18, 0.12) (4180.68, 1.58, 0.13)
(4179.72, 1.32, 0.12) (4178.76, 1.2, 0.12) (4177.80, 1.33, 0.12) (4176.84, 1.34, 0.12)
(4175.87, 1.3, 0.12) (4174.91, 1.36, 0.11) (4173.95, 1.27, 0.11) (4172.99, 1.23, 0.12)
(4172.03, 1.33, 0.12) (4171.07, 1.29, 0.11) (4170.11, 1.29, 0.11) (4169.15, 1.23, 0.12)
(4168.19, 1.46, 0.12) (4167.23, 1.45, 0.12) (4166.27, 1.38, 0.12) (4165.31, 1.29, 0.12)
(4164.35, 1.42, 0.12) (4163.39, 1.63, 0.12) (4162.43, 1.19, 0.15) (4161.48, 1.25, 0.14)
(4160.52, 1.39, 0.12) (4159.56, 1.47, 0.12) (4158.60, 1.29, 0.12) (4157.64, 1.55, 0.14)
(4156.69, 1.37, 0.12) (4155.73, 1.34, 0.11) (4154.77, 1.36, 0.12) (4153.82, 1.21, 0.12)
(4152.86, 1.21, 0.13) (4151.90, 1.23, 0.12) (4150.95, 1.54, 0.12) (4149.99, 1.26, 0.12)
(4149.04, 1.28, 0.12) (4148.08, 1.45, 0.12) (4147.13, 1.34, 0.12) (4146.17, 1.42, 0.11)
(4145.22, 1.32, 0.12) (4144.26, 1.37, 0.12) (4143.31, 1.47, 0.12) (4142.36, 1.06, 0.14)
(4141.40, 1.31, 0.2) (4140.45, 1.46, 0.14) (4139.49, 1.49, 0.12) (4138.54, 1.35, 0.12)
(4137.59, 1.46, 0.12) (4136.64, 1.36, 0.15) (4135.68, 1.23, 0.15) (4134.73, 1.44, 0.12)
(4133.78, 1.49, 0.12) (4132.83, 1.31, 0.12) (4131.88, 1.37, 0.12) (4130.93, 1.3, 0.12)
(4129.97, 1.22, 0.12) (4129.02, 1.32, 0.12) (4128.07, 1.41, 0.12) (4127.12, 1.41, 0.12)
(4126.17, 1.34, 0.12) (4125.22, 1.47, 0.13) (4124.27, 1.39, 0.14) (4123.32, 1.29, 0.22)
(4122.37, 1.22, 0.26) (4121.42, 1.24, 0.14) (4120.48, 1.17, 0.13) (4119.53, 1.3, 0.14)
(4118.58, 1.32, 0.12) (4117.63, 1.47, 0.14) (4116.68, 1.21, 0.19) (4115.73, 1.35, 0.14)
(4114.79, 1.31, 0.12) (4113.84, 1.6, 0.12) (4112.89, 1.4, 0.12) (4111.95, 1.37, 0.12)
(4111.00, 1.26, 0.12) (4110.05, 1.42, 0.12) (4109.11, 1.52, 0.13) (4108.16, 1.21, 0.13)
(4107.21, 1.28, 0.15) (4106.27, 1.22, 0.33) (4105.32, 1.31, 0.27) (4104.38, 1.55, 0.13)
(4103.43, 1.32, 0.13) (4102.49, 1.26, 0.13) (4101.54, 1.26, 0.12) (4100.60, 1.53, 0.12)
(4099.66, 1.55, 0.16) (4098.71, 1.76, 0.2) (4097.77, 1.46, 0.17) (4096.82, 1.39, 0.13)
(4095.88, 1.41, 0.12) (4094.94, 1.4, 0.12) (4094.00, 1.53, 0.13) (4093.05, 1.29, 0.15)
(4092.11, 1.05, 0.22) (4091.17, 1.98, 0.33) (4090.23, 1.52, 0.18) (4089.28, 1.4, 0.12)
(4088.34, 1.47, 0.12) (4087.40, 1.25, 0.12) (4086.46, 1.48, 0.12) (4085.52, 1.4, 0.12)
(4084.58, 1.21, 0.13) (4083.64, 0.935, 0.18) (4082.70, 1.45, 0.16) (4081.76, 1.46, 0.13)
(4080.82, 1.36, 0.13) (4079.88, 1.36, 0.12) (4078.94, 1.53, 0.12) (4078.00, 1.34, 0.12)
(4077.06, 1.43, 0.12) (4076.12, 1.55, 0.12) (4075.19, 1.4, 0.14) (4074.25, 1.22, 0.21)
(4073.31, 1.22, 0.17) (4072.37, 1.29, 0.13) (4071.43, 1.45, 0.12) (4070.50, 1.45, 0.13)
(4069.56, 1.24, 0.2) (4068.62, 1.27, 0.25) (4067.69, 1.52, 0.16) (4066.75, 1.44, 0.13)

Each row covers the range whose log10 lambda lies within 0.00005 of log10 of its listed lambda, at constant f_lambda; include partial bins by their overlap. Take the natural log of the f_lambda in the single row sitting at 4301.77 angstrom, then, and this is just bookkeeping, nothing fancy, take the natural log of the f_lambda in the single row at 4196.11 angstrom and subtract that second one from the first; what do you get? -0.06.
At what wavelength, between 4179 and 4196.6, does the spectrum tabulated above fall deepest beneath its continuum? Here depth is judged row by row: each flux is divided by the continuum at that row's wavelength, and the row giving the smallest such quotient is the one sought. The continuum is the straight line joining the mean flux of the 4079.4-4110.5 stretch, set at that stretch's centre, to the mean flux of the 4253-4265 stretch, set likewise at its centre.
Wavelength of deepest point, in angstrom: 4181.65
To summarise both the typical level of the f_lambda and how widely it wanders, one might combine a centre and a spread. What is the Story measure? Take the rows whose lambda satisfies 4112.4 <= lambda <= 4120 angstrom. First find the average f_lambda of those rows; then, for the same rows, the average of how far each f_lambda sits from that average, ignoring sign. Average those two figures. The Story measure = 0.730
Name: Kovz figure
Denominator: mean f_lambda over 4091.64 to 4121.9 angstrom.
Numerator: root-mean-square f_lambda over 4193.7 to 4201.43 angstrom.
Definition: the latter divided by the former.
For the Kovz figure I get 0.99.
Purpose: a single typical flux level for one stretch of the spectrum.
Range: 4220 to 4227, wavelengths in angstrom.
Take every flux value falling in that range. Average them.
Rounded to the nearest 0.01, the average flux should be 1.36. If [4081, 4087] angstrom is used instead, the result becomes 1.32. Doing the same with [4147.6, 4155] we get 1.32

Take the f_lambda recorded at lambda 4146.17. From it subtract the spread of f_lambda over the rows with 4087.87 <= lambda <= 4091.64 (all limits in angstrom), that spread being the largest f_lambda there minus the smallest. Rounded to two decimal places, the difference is 0.84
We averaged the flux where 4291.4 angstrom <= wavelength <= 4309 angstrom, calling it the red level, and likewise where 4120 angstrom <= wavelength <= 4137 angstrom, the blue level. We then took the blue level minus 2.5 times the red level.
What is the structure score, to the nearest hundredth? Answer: -2.17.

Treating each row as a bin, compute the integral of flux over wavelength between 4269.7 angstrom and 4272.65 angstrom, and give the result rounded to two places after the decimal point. 3.87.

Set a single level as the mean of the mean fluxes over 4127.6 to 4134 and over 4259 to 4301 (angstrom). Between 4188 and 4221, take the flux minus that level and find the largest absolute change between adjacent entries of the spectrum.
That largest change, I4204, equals 0.29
